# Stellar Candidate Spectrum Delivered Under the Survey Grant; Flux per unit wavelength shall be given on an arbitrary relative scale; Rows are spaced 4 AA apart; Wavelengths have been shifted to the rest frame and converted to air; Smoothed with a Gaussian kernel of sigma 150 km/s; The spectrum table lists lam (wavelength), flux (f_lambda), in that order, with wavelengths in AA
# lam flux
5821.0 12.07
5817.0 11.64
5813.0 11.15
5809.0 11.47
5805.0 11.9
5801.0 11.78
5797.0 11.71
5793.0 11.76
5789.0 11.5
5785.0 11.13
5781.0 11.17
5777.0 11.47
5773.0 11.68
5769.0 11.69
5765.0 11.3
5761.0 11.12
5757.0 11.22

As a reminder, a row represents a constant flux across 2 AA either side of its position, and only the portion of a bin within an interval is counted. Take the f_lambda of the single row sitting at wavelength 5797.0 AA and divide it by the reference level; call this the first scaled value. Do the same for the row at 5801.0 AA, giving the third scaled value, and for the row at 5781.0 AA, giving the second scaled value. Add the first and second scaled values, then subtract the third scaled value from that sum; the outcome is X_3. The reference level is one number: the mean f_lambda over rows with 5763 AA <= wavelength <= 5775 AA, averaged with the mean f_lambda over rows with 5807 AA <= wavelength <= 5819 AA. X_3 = 0.97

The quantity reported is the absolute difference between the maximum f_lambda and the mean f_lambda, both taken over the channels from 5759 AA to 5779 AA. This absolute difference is 0.24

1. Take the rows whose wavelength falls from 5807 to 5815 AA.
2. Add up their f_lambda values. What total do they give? 22.6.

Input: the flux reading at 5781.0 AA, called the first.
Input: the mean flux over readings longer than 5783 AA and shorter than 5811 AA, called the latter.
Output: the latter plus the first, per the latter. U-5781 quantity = 1.96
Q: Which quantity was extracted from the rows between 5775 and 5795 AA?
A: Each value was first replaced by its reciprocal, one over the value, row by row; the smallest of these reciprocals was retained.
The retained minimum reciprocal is 0.0850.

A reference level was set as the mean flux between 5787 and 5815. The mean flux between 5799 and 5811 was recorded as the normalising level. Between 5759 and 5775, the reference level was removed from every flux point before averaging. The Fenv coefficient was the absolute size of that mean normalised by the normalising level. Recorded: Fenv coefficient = 0.014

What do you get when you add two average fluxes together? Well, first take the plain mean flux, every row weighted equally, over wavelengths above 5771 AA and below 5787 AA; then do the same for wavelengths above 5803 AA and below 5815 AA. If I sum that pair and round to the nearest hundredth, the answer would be 22.87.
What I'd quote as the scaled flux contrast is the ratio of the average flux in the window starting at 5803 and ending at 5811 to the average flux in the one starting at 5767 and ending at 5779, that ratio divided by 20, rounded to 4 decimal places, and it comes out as 0.0503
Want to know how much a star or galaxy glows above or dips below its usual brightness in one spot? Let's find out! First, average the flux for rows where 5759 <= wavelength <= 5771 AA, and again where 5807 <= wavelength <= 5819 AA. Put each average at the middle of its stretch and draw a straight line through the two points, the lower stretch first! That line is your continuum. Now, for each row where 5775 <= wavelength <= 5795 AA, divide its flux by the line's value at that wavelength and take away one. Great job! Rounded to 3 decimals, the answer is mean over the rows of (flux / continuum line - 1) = 0.001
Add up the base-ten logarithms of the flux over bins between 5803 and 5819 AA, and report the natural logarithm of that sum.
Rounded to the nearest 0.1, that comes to 1.4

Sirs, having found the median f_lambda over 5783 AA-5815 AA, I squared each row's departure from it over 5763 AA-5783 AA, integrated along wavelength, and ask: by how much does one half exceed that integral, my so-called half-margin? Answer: -0.75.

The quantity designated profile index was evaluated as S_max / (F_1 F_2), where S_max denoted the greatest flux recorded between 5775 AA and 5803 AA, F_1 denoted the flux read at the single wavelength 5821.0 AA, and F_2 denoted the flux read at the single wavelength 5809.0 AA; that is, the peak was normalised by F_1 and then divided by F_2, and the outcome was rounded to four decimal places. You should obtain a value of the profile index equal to 0.0851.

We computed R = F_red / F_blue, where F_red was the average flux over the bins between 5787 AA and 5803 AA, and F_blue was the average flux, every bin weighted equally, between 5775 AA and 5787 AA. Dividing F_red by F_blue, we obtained 1.04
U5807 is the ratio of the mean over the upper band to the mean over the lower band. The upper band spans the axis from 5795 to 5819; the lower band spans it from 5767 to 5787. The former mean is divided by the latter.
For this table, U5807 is 1.02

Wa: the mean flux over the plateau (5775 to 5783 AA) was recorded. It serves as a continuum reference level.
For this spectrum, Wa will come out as 11.3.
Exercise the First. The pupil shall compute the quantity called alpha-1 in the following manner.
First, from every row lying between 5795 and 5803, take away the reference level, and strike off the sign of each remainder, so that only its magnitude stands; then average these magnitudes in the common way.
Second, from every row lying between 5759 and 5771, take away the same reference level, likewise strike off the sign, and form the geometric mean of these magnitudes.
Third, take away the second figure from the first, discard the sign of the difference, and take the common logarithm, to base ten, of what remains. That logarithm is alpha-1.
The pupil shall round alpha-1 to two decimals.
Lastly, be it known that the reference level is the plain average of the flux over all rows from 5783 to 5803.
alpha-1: -1.13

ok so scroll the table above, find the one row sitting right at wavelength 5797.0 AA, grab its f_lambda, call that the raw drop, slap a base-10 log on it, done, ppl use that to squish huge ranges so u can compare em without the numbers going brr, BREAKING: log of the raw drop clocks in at 1.069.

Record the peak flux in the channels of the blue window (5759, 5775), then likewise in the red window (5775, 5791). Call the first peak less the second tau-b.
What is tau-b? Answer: 0.19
